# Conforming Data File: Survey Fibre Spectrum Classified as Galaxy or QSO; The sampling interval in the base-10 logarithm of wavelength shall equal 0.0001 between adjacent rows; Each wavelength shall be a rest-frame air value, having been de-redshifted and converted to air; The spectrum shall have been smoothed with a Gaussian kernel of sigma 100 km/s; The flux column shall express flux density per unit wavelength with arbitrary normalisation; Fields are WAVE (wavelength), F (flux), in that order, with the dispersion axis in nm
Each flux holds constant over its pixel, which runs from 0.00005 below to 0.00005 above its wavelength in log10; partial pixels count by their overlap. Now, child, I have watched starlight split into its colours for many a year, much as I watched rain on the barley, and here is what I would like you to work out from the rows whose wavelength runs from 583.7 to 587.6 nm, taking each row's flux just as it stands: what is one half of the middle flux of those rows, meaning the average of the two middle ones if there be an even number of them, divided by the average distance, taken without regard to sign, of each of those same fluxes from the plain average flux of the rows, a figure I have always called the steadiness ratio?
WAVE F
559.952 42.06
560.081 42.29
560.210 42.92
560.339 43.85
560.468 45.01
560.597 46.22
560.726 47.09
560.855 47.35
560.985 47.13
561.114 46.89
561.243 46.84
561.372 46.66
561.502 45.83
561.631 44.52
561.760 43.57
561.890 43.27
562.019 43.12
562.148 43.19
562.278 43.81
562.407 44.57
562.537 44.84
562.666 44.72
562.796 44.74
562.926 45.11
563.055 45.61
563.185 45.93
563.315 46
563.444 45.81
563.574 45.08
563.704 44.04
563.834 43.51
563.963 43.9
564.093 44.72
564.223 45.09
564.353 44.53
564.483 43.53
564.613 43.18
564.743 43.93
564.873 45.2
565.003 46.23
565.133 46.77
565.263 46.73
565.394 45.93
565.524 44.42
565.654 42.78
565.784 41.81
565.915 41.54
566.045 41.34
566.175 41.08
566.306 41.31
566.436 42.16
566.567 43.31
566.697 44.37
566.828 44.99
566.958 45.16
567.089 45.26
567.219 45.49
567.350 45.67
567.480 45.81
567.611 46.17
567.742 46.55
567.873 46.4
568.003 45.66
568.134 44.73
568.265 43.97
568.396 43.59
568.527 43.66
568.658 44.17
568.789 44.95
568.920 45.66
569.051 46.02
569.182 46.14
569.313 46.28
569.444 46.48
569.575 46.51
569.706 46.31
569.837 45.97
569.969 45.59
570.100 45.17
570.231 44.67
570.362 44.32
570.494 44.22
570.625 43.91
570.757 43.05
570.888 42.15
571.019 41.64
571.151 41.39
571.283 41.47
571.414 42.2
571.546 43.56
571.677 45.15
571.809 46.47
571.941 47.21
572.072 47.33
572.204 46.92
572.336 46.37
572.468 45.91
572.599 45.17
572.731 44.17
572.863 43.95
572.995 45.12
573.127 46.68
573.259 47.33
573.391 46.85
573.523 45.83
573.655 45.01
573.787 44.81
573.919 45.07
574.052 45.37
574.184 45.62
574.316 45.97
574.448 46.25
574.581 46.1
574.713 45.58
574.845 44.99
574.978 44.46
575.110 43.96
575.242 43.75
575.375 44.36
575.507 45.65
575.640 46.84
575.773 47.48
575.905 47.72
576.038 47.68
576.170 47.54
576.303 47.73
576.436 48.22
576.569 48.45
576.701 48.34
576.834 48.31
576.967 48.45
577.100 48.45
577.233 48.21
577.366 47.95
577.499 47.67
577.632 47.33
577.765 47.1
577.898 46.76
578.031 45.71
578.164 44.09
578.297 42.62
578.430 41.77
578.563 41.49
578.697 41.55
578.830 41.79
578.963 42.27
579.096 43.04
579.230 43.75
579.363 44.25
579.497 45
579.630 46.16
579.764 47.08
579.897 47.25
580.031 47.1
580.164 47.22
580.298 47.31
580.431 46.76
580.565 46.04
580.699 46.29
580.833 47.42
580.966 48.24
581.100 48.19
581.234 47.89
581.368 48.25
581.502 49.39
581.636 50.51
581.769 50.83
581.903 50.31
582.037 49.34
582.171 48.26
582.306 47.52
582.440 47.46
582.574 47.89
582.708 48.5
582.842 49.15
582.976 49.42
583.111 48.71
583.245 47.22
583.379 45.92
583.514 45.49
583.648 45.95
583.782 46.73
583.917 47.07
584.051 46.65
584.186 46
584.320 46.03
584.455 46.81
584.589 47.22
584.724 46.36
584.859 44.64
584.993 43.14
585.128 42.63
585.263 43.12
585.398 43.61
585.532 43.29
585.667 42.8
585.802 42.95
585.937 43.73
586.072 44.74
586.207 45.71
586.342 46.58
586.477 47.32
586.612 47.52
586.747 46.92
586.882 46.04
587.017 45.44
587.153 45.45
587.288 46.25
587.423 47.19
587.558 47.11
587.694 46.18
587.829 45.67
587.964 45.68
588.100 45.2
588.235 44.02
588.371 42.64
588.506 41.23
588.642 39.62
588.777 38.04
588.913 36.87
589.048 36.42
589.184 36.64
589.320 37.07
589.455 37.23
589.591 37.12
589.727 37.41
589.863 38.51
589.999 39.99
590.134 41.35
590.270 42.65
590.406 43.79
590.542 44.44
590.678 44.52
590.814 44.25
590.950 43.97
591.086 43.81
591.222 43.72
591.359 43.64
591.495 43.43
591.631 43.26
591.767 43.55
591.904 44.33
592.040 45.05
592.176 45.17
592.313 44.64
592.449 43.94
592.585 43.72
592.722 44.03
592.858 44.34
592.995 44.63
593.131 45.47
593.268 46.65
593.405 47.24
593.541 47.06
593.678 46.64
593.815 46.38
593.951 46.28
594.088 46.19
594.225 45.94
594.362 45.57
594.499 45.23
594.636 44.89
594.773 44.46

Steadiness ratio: 16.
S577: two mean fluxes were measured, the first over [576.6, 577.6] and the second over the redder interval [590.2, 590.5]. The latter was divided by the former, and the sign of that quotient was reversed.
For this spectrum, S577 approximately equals -0.90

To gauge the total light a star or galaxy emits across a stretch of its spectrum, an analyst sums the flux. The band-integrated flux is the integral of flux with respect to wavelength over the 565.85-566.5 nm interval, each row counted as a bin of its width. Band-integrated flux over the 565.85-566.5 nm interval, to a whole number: 27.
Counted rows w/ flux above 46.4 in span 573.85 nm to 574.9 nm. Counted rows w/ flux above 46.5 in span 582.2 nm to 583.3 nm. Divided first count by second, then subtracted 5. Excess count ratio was -5.00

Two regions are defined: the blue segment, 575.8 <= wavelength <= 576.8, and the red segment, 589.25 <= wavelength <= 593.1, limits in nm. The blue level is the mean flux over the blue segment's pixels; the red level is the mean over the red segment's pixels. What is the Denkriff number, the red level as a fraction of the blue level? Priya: 0.889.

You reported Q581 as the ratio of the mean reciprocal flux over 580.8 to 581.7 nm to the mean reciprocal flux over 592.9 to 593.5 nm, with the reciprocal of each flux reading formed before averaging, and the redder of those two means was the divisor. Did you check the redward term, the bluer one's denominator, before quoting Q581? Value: 0.95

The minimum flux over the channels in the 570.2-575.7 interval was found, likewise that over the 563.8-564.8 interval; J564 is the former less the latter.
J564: -2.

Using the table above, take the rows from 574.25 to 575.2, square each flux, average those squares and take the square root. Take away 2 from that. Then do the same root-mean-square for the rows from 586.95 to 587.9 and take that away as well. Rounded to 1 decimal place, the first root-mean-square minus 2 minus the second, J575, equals -2.9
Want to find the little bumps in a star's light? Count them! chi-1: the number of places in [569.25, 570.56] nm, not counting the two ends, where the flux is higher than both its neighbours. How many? 1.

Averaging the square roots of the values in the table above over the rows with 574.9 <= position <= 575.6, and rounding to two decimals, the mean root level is 6.67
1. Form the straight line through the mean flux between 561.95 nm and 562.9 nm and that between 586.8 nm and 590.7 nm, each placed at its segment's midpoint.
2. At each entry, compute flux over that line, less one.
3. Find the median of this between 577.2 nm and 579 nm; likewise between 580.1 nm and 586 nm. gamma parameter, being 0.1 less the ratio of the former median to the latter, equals -0.34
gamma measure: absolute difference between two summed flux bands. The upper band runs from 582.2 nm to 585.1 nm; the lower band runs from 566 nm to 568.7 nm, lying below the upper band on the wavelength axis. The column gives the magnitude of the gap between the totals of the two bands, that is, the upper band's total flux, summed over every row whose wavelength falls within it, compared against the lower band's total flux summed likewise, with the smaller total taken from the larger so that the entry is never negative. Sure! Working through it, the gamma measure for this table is 53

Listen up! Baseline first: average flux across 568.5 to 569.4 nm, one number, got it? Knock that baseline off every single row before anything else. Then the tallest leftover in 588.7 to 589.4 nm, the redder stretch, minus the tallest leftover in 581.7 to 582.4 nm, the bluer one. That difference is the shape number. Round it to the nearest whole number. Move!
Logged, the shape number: -13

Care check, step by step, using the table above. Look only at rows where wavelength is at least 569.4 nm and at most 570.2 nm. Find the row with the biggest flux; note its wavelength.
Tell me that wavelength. 569.575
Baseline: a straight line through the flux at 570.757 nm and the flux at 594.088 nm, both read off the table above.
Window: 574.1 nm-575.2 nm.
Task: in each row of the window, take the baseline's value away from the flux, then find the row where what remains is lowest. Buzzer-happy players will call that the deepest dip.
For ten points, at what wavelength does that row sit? 575.110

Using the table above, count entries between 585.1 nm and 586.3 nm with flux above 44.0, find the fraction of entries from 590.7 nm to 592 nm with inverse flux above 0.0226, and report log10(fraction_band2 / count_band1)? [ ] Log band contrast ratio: -0.41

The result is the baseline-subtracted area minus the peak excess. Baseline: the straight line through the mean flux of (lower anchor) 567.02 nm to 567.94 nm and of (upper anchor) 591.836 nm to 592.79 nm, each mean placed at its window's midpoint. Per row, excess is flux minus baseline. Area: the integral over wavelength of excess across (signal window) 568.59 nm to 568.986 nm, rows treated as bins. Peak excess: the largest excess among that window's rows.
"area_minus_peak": -0.19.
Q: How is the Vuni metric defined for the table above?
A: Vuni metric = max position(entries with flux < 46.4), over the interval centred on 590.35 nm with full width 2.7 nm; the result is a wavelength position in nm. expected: 591.631 nm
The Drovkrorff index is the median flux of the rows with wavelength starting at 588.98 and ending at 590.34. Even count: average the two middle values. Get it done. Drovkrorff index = 37.3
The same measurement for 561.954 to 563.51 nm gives 44.8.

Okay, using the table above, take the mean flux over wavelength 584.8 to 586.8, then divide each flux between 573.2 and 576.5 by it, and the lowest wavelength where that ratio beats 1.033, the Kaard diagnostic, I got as 573.259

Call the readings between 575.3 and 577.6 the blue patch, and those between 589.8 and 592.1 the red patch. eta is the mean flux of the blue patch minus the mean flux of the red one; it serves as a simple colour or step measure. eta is 4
